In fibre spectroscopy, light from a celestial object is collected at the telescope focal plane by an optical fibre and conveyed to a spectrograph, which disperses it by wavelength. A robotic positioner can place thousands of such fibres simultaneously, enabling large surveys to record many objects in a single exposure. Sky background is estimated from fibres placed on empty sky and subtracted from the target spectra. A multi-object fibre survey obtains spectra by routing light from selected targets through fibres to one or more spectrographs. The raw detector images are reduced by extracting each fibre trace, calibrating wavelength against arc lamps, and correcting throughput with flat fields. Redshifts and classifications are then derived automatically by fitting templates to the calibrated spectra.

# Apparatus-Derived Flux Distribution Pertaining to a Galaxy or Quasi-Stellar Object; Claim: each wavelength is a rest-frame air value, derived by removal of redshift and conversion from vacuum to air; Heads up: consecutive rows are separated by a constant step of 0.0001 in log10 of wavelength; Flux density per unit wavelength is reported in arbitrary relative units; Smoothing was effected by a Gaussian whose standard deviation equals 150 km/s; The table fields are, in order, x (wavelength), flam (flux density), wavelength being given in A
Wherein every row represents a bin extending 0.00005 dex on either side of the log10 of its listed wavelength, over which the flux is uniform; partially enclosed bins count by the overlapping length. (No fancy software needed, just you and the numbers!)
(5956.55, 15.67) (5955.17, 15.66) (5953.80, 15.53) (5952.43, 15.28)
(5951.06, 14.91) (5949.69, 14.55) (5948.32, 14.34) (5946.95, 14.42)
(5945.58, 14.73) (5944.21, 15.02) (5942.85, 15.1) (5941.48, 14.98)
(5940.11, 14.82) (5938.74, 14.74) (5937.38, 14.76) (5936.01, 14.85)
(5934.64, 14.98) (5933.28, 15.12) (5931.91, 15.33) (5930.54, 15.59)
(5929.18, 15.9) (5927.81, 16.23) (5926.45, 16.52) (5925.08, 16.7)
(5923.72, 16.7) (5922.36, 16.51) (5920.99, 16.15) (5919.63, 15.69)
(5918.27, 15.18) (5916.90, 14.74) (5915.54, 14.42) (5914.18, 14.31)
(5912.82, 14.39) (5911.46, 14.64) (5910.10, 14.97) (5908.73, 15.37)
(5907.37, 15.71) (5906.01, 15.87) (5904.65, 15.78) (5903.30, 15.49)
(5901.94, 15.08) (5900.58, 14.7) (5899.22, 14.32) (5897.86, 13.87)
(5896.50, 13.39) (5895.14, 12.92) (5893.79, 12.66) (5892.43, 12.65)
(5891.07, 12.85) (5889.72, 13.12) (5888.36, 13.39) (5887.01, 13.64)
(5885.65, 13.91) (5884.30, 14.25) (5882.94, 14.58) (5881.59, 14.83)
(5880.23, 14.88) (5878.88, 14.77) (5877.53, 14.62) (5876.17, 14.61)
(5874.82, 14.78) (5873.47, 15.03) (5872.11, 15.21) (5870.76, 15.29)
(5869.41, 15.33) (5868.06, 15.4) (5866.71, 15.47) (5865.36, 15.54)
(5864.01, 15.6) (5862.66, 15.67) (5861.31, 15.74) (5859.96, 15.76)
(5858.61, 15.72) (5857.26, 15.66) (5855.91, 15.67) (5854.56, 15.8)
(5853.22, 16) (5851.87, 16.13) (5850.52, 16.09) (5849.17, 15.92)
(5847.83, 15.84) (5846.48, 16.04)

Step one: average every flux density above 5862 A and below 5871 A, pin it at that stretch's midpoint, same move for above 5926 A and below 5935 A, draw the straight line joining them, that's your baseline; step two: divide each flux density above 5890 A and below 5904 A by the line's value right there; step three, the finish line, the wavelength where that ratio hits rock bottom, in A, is 5892.43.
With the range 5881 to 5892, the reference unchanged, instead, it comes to 5891.07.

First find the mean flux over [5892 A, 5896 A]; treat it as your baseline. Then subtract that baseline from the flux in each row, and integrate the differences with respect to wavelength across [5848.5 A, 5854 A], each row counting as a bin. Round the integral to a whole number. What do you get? 18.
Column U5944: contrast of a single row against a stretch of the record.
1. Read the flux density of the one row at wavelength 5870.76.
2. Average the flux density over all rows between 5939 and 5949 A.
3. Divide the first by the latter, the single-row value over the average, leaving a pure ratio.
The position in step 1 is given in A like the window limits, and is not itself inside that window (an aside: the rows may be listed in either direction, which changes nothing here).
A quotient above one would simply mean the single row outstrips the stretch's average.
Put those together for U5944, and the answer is 1.04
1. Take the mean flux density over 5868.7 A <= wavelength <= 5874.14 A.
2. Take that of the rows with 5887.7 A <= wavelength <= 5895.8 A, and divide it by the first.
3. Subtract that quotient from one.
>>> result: 0.15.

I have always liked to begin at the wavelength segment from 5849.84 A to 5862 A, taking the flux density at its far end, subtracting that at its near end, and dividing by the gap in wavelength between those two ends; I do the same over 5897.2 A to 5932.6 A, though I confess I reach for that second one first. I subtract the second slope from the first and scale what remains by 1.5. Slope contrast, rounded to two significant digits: -0.11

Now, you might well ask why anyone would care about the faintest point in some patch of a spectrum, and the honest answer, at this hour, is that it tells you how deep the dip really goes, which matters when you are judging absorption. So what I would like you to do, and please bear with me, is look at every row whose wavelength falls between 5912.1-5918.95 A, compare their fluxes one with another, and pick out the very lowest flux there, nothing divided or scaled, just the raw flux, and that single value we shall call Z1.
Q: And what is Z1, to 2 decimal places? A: 14.31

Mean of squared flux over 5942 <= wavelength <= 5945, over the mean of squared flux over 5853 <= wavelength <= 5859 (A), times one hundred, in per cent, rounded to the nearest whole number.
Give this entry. 91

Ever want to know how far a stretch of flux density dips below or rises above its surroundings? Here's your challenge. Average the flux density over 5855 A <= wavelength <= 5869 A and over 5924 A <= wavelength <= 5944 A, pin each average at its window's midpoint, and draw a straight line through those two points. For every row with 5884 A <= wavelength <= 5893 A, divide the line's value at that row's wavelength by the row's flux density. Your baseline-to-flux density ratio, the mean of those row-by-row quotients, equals 1.16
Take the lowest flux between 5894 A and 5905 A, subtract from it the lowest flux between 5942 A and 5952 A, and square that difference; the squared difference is 2.0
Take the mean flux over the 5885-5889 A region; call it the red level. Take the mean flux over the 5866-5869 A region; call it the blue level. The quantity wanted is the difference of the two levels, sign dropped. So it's 1.8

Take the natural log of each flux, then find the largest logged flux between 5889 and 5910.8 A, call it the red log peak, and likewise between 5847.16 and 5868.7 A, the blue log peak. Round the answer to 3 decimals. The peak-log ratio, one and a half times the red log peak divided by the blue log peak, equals 1.491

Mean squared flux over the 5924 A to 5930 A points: 267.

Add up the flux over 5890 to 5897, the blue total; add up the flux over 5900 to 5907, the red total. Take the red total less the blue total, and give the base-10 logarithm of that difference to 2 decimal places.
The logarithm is 1.10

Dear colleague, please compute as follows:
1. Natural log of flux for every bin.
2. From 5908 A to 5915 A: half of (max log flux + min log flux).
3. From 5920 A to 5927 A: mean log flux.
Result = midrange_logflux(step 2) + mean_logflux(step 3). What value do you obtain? 5.50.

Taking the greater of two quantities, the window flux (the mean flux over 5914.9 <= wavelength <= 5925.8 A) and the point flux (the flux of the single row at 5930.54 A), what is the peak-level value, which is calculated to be 15.76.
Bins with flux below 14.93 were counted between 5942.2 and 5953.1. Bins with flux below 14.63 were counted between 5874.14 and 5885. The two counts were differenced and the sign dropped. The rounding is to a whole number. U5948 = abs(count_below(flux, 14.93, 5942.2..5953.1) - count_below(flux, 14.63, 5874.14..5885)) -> 1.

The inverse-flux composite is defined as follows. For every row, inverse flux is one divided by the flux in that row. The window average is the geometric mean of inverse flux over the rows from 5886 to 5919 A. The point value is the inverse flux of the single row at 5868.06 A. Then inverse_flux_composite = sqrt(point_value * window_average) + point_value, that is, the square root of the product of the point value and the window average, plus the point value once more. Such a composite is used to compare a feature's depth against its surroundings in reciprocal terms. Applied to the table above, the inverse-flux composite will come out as 0.132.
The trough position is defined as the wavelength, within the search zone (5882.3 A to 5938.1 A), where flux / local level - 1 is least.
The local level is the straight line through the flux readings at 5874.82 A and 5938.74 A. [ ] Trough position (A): 5892.43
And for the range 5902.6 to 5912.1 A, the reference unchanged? 5911.46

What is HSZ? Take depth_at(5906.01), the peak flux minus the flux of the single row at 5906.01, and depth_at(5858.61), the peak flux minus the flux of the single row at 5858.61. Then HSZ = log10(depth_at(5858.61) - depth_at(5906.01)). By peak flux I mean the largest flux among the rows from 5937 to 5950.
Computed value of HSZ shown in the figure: -0.82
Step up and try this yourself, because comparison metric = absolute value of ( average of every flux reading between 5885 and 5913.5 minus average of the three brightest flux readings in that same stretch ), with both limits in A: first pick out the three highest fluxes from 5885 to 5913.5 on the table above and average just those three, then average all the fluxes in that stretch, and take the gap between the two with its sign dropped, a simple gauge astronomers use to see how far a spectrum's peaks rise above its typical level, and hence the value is 1.6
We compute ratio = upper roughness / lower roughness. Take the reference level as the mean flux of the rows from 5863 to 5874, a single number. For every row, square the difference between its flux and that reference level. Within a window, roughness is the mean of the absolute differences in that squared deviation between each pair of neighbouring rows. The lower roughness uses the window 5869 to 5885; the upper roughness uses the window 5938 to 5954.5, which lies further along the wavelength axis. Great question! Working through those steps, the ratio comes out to 1.2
